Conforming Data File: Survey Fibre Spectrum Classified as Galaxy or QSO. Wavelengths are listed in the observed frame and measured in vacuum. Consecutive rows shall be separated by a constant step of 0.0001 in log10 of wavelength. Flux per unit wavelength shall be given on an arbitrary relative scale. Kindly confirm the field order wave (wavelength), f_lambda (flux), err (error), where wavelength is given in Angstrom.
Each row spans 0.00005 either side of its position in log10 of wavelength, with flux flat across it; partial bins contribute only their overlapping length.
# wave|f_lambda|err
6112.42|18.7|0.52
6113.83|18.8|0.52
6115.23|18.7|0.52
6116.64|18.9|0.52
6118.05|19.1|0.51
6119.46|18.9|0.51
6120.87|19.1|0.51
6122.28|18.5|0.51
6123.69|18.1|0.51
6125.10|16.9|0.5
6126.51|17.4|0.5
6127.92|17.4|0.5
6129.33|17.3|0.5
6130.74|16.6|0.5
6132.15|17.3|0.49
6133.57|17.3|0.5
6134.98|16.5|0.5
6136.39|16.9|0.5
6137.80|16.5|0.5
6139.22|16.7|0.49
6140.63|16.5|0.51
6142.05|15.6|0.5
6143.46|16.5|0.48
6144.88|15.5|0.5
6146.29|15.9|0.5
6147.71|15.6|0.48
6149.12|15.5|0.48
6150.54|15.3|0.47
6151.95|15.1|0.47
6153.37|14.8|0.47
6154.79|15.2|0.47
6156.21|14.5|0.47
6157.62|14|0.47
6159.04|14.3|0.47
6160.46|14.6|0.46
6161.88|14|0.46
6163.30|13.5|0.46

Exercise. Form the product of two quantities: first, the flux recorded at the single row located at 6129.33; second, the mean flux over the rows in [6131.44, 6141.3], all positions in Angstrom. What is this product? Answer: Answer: 291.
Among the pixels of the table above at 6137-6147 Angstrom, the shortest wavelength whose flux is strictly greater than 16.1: 6137.80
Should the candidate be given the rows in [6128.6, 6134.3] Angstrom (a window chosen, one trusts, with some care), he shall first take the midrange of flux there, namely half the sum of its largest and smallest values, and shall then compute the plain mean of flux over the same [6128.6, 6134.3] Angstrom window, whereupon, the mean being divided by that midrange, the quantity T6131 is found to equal 1.01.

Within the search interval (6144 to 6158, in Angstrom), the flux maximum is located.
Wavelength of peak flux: 6146.29 Angstrom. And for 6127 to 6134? 6127.92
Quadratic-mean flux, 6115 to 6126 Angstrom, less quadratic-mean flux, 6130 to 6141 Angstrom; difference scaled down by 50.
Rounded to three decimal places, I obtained 0.035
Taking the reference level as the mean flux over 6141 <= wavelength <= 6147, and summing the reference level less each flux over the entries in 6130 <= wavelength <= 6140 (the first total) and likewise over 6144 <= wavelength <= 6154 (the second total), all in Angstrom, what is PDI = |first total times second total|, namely 23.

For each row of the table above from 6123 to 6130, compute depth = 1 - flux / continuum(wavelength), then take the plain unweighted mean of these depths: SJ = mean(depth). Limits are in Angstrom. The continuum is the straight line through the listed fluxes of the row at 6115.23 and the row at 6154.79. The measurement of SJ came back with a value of 0.016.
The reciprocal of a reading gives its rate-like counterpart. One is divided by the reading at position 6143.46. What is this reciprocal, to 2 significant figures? 0.061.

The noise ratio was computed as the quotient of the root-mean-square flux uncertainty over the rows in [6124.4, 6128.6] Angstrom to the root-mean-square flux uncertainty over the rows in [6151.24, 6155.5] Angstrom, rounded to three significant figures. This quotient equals 1.06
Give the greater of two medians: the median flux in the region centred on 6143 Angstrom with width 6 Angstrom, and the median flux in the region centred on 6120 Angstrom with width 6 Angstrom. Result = 19.0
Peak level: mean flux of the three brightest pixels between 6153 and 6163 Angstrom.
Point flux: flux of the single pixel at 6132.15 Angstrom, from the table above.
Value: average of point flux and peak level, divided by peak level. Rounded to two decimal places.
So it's 1.08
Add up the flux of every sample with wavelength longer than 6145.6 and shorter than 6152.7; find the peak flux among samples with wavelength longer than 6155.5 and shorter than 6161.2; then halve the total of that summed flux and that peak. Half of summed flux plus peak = 46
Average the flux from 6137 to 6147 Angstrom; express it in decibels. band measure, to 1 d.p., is 12.1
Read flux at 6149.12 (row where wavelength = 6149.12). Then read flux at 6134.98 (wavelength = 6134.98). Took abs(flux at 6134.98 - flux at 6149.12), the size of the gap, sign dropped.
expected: 1.0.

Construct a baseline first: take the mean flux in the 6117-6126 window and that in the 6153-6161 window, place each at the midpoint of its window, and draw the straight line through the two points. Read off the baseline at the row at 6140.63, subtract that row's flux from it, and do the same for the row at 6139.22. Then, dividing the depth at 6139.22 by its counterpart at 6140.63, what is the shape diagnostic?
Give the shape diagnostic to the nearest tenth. 1.3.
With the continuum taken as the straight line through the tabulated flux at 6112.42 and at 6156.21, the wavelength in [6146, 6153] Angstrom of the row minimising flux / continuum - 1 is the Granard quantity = 6151.95 Angstrom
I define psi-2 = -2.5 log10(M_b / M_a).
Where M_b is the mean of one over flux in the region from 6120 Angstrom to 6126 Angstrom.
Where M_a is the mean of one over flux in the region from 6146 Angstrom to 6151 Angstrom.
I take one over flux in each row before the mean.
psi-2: 0.164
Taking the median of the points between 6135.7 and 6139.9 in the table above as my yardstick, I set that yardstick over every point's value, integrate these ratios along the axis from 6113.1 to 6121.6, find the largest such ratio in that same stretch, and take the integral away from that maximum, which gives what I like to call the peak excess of -6.6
